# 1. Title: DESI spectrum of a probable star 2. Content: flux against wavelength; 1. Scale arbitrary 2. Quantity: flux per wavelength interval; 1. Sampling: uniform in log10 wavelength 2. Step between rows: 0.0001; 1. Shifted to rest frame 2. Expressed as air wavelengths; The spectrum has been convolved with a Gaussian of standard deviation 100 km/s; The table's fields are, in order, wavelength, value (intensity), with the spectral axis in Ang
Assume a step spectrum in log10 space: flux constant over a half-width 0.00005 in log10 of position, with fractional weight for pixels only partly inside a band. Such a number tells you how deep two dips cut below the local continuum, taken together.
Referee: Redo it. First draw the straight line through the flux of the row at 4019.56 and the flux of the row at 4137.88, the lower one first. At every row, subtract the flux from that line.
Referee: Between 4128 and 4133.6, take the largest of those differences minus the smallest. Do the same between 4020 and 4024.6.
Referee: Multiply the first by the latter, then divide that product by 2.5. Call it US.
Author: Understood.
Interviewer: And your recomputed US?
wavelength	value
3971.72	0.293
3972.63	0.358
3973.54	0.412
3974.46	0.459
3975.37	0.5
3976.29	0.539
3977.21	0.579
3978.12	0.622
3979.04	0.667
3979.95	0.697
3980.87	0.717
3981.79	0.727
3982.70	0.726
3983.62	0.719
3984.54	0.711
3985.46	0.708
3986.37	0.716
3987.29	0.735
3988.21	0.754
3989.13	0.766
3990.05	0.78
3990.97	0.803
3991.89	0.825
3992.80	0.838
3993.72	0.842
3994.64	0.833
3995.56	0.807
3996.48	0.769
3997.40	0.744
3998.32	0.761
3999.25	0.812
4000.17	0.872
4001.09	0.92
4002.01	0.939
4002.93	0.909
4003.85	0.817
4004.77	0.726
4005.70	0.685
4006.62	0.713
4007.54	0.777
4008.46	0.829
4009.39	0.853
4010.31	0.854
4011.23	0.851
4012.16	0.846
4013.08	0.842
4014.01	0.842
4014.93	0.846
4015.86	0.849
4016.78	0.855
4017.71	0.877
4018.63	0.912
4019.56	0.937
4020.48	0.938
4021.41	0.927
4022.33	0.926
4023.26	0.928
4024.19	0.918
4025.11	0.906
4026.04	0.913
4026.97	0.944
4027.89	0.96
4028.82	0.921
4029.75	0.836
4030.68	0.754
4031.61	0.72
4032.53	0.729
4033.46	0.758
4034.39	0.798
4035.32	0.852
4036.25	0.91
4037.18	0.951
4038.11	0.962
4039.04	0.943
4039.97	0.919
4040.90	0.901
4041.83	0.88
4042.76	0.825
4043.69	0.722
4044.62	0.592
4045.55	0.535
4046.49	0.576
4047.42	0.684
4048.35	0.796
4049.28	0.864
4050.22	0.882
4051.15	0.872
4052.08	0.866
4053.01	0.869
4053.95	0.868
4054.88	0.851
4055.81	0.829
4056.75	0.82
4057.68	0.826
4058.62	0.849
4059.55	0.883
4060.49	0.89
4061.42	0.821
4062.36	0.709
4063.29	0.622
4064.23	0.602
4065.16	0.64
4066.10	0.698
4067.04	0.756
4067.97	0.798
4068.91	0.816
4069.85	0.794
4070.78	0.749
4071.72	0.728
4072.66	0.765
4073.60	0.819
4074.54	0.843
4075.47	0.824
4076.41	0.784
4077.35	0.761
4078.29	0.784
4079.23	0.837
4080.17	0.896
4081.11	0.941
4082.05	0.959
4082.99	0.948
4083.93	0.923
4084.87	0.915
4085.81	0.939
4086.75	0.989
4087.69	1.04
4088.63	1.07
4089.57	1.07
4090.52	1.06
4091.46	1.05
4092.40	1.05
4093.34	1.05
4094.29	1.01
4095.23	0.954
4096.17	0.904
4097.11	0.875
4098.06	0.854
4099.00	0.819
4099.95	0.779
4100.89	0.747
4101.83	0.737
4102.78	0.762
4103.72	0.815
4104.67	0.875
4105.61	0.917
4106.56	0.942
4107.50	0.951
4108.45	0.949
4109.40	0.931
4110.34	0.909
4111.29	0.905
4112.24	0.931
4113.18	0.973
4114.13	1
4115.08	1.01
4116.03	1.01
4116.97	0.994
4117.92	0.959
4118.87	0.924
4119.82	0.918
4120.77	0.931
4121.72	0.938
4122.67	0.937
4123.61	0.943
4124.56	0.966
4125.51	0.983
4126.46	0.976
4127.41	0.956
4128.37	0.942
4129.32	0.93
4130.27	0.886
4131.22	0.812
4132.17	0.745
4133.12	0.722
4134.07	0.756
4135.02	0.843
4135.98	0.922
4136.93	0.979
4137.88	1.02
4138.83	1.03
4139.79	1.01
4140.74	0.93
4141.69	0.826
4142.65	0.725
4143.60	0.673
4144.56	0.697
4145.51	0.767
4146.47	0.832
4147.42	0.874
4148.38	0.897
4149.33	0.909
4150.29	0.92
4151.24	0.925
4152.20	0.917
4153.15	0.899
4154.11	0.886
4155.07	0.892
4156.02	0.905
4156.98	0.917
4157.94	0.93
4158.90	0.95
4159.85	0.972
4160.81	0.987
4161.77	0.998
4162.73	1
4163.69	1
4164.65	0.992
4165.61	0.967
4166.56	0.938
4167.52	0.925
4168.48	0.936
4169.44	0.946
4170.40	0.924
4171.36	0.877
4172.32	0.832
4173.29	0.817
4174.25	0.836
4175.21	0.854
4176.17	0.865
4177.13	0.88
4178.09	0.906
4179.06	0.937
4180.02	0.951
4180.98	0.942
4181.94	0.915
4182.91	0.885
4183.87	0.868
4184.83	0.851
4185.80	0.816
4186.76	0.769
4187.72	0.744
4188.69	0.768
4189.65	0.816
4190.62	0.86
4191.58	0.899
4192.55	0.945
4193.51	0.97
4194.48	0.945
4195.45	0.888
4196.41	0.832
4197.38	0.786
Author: 0.0020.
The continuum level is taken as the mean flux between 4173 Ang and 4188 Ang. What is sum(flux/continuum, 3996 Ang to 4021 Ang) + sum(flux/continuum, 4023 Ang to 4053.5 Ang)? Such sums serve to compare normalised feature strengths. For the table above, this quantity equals 58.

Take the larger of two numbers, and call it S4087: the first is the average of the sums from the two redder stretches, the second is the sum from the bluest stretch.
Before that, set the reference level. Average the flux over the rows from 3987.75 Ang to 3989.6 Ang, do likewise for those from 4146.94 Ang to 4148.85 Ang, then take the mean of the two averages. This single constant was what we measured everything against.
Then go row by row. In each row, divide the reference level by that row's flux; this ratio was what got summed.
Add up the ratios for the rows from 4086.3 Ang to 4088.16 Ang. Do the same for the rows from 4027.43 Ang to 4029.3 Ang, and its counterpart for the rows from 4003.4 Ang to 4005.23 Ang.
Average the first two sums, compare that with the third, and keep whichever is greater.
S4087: 2.14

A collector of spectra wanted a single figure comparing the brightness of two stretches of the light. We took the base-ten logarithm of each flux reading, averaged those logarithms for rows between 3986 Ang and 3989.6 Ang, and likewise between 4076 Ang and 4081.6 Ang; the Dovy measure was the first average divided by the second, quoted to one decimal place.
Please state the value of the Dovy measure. 1.6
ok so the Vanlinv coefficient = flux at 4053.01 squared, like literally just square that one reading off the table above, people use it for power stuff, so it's 0.76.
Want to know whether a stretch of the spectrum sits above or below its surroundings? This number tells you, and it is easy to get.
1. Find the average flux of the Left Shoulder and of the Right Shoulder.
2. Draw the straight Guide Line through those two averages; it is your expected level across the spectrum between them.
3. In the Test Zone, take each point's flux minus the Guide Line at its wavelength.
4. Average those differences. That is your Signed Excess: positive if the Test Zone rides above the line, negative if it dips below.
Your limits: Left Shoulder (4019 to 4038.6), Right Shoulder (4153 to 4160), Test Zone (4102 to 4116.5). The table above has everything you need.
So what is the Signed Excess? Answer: 0.02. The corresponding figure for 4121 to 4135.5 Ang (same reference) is -0.02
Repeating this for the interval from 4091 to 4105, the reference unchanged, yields -0.02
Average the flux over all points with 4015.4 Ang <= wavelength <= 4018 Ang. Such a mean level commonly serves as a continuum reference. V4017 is 0.86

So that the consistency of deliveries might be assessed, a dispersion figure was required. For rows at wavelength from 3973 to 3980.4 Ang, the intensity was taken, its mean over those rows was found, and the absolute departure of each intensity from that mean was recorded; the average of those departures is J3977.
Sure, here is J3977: 0.082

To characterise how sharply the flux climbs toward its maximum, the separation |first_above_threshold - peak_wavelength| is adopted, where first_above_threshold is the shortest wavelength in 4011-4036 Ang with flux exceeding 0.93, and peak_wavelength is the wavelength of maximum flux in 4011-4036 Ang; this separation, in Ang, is 8.3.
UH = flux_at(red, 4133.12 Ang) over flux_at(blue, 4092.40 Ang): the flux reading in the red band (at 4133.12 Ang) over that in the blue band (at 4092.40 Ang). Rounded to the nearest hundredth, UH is 0.69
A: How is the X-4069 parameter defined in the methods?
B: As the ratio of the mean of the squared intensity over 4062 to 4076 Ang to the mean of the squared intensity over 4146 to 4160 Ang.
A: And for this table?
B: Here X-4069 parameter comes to 0.68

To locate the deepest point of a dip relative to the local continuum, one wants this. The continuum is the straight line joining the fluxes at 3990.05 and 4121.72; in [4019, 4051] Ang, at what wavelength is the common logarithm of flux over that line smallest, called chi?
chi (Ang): 4045.55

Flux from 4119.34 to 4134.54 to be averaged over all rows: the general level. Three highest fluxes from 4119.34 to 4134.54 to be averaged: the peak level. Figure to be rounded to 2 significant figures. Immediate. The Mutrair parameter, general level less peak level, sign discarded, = 0.079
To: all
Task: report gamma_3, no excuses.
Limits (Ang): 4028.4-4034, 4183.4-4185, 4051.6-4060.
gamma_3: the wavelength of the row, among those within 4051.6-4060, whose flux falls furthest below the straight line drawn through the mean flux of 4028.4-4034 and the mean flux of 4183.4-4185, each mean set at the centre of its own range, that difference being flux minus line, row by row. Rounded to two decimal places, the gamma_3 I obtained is 4056.75 Ang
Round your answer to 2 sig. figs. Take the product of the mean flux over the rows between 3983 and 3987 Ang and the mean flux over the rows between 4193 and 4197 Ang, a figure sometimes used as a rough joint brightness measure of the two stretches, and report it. 0.65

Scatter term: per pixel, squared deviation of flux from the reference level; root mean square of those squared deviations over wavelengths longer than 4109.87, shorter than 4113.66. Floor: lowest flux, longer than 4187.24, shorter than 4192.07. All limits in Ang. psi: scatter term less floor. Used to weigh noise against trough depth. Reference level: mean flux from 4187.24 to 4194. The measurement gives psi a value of -0.74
